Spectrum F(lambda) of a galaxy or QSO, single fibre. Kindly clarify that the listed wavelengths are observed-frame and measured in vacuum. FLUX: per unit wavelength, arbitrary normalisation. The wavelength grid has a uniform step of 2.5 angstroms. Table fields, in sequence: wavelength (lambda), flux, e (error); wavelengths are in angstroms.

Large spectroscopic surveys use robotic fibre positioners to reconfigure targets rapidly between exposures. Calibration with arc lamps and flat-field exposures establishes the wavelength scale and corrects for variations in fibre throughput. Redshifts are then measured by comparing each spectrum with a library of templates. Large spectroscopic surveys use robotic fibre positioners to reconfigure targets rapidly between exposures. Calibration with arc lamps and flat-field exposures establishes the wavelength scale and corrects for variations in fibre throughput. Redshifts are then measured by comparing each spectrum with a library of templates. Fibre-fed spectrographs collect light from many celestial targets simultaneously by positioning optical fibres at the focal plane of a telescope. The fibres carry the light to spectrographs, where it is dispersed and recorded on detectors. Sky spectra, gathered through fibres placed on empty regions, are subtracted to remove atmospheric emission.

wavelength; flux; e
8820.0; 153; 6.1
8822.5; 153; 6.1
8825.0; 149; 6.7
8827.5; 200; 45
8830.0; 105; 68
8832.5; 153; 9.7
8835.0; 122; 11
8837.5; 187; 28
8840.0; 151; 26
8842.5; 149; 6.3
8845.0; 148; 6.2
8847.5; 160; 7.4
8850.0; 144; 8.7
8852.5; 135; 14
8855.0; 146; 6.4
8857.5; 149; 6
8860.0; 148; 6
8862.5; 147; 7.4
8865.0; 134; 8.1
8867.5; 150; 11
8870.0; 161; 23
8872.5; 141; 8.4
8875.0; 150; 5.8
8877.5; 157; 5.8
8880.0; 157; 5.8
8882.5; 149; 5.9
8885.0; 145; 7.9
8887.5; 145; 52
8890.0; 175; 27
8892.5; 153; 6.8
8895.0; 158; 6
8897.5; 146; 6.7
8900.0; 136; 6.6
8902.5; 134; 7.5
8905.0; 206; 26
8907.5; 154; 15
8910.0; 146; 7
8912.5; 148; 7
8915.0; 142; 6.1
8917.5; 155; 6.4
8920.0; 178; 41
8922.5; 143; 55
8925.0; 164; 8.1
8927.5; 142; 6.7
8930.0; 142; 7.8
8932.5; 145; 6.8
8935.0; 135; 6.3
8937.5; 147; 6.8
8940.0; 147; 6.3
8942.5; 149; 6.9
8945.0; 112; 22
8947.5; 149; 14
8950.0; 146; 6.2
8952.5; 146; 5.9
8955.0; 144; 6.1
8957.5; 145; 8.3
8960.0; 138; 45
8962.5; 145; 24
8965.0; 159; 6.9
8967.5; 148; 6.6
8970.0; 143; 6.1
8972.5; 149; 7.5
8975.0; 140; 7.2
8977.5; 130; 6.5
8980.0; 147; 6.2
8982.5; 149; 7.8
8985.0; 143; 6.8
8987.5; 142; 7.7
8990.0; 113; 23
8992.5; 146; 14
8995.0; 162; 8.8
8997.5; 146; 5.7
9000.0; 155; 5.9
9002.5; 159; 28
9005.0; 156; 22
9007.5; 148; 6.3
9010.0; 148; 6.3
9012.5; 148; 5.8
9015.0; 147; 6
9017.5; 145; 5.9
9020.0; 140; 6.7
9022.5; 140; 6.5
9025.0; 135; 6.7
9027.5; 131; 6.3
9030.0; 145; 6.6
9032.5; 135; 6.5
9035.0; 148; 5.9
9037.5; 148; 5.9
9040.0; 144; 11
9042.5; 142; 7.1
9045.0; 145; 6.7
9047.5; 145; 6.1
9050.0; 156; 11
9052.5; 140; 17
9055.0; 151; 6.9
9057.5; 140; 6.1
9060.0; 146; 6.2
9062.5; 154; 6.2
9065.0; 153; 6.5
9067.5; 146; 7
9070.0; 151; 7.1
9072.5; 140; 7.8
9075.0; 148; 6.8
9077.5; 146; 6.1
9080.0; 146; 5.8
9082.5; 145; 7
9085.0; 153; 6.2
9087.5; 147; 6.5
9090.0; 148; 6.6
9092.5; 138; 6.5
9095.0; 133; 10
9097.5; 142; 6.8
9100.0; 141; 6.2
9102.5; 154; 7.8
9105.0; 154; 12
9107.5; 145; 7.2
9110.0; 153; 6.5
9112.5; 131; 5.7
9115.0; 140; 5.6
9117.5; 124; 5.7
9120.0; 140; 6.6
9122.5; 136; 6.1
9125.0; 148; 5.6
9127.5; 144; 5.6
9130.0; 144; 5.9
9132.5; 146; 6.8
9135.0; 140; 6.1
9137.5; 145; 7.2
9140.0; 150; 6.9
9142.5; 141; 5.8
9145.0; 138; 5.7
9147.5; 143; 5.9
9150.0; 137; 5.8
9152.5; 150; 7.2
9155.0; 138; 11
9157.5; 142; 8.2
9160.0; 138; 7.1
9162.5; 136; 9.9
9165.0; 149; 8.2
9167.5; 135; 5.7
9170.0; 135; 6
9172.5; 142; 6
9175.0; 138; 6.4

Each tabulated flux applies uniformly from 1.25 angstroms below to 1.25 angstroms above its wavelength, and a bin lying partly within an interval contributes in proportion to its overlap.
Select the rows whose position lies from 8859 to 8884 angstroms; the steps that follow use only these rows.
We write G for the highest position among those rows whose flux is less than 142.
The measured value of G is 8872.5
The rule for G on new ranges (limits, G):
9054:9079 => 9072.5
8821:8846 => 8835.0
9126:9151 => 9150.0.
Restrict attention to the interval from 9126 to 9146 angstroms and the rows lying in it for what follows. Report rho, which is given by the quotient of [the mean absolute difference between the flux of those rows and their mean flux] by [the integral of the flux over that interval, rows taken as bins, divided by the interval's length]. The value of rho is 0.020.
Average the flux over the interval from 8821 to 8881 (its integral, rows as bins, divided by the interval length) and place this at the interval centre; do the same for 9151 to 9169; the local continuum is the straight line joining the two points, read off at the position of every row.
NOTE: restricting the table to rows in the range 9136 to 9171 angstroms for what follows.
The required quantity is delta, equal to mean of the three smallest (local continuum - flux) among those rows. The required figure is -8.5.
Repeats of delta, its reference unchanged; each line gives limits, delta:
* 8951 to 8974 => -5.5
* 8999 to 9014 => -11.2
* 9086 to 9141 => -11.1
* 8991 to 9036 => -13.5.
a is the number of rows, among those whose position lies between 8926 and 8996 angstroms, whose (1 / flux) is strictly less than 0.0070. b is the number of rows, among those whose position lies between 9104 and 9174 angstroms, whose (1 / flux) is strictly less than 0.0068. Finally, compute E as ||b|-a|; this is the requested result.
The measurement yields 13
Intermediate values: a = 19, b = 6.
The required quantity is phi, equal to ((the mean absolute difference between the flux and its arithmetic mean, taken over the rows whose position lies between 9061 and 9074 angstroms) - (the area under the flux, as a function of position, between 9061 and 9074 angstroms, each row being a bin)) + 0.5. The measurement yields -1928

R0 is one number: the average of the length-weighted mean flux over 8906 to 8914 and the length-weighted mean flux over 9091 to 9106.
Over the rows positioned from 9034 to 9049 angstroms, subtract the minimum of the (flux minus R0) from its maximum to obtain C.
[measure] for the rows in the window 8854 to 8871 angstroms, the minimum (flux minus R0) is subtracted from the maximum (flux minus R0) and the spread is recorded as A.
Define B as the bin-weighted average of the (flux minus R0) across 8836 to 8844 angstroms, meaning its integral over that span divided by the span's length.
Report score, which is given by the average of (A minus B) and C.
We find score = 9.8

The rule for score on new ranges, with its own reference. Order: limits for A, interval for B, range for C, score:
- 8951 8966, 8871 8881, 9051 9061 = 13.9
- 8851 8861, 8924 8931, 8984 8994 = 22.6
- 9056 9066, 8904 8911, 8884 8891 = 11.5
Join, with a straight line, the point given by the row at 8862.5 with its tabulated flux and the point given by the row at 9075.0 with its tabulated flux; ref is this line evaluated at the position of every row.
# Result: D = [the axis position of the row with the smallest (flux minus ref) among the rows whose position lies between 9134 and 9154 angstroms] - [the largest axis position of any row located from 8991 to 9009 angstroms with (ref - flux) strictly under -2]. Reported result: 145.0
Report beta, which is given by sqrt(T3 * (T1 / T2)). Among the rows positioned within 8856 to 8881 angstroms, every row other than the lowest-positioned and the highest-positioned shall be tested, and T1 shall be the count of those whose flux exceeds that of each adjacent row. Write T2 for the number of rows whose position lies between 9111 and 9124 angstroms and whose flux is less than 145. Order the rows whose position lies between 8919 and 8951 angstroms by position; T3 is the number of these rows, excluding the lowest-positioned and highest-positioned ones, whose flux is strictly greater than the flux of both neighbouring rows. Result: 0.89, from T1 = 1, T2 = 5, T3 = 4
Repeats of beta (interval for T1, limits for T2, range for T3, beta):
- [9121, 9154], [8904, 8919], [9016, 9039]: 2.00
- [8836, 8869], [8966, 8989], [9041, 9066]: 1.10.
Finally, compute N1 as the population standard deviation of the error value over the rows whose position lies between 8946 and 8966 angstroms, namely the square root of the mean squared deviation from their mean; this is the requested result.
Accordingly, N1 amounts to 13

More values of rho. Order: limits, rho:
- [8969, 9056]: 0.042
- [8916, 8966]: 0.052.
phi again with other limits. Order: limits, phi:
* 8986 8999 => -1835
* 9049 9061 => -1751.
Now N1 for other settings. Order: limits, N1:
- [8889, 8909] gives 8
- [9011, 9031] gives 0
